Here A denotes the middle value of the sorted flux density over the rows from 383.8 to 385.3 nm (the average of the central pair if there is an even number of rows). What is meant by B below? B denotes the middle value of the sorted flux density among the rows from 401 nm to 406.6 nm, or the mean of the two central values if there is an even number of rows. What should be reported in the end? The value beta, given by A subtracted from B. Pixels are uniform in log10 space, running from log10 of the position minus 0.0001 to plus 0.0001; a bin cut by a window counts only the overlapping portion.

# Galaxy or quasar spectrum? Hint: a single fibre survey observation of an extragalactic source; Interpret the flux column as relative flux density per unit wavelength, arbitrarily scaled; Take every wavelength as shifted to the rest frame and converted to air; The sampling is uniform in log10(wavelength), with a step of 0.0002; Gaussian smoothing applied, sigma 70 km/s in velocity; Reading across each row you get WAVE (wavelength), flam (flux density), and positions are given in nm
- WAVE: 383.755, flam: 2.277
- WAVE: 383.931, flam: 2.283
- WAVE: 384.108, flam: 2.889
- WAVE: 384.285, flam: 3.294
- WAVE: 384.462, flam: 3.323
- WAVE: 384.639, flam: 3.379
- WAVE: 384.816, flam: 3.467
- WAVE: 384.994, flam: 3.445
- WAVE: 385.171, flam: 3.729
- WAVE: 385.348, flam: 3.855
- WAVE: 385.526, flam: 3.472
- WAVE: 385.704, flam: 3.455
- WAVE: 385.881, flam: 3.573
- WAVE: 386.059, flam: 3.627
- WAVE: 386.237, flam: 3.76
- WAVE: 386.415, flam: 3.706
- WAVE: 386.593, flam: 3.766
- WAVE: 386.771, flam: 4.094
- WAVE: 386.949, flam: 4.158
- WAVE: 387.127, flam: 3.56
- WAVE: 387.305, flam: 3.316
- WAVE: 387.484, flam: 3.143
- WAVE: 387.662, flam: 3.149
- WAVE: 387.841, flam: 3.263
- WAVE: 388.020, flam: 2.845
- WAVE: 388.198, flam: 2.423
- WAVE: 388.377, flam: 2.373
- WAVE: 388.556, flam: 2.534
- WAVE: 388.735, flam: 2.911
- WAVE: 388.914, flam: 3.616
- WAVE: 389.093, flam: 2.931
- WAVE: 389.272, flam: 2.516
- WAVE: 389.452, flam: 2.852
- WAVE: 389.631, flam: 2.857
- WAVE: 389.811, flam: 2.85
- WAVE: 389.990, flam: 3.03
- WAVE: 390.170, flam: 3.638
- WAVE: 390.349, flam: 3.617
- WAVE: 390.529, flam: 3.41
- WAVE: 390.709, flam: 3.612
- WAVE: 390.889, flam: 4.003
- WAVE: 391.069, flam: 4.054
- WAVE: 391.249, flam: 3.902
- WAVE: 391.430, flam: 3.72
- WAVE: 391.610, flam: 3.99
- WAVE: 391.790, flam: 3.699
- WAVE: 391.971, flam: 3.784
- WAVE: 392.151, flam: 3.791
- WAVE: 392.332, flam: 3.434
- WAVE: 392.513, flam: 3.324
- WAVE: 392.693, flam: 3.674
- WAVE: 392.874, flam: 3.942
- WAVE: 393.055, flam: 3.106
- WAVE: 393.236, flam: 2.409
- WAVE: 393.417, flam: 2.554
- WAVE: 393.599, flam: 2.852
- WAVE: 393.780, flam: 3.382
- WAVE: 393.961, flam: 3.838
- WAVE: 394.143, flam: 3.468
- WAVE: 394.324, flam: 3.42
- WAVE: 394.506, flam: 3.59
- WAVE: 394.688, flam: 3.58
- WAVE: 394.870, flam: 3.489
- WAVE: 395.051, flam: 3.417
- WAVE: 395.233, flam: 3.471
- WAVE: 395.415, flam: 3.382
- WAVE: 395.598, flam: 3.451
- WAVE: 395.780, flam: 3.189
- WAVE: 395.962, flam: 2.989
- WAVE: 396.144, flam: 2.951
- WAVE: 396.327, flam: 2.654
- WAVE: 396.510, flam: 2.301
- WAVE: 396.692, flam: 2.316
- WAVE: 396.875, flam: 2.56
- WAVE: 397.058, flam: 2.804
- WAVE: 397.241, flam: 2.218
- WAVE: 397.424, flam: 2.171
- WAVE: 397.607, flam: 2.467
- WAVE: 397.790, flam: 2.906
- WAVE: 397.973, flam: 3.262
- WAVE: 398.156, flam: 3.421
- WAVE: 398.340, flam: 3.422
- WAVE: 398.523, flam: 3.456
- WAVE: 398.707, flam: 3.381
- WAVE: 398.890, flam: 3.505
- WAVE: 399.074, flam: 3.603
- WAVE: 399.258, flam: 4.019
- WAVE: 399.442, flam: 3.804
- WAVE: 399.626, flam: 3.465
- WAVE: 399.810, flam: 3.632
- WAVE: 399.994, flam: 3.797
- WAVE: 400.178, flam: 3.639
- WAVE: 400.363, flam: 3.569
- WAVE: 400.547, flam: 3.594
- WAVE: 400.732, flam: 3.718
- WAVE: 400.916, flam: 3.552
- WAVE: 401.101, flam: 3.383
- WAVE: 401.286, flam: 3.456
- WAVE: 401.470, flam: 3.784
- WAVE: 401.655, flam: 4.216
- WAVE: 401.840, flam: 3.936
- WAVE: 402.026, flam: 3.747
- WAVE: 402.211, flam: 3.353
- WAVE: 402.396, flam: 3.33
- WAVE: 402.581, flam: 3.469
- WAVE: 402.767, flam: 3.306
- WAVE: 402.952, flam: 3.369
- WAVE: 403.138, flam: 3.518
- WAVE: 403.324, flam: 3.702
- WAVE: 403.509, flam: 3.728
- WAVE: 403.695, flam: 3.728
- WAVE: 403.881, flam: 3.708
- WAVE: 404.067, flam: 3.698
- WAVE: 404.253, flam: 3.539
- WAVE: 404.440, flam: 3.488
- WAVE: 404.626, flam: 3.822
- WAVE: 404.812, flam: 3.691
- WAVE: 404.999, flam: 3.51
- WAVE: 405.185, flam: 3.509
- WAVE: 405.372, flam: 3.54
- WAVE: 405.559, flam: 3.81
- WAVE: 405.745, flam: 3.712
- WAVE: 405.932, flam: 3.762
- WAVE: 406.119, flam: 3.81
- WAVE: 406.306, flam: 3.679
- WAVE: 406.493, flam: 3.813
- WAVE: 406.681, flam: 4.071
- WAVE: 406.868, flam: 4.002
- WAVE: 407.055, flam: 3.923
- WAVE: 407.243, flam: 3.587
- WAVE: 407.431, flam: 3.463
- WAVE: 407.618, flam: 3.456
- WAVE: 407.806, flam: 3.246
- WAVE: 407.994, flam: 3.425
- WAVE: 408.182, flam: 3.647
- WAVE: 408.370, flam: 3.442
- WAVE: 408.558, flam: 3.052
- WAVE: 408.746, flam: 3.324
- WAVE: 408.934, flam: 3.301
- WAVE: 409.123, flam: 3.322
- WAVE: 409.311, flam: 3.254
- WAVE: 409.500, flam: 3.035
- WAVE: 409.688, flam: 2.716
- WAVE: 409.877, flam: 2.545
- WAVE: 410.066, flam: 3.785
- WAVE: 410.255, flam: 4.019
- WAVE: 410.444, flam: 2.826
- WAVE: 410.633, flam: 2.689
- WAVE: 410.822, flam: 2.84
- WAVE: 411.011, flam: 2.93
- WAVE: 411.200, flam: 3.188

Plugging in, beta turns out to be 0.3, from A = 3.4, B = 3.69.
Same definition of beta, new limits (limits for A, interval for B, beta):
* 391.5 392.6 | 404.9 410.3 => -0.2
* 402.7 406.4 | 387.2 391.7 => -0.5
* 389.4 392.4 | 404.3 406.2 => 0.1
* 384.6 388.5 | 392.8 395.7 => 0.0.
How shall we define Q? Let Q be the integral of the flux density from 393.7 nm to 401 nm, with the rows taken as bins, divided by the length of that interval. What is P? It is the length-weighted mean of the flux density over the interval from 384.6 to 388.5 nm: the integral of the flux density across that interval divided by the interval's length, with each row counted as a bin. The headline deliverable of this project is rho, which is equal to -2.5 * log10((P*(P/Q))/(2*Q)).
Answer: 0.65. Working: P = 3.43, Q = 3.27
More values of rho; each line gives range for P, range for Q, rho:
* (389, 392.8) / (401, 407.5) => 0.87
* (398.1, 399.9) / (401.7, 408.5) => 0.79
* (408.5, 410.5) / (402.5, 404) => 0.98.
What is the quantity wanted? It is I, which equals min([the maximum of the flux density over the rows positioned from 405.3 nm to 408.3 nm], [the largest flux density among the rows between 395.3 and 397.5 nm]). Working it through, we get 3.45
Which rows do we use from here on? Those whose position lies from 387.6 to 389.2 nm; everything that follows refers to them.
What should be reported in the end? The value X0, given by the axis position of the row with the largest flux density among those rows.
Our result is 388.914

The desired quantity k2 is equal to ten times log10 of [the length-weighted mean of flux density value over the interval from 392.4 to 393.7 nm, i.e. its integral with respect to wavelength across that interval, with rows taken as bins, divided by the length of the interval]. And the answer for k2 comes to 4.96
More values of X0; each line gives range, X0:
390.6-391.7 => 391.069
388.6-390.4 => 390.170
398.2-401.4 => 399.258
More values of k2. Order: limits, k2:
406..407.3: 5.85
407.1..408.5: 5.40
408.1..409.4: 5.23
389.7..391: 5.38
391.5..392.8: 5.65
